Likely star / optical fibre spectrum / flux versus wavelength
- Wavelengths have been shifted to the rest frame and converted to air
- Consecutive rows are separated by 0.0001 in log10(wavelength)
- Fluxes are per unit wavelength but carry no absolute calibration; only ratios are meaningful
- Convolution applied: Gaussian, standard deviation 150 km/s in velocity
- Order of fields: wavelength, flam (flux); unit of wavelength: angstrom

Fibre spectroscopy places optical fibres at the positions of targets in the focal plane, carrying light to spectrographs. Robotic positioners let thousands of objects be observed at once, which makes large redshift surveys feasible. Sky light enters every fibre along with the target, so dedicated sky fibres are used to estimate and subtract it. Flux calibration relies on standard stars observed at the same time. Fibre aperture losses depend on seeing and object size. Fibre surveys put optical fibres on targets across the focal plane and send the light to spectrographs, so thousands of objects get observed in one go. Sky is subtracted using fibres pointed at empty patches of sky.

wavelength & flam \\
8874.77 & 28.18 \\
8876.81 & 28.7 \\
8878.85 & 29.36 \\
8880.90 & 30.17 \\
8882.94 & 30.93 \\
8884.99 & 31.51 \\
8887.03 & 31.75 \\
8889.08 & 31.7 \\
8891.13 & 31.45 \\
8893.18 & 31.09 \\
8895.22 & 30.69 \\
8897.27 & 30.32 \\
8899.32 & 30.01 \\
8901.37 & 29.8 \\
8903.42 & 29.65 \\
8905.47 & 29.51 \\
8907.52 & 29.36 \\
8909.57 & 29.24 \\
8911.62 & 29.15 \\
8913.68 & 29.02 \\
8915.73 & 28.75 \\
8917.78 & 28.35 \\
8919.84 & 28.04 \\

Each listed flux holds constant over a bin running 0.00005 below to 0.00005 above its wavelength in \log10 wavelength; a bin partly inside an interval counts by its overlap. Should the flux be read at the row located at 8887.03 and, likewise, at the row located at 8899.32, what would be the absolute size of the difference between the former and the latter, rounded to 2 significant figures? 1.7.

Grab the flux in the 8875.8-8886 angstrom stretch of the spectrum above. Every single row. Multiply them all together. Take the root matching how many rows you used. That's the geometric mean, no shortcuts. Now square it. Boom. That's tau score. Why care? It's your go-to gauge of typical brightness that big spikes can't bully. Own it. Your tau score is 907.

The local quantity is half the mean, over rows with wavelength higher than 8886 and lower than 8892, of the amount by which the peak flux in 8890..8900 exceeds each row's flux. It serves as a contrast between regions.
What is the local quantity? -0.09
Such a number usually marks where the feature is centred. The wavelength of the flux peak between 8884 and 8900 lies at 8887.03 angstrom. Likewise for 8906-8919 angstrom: 8907.52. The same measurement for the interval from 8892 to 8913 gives 8893.18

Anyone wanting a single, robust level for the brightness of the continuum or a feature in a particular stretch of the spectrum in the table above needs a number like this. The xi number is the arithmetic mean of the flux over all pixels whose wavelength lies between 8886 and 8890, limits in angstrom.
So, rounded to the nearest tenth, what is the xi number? 31.7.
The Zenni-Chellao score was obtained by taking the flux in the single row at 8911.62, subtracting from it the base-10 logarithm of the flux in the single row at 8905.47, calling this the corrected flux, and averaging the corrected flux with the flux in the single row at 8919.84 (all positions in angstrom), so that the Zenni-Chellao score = 27.9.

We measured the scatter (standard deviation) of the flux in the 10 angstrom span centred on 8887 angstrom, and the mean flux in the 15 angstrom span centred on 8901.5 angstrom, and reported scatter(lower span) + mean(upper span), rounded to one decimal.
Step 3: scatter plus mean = 30.2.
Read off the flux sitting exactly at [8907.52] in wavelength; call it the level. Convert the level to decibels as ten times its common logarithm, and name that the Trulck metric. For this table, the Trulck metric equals 14.7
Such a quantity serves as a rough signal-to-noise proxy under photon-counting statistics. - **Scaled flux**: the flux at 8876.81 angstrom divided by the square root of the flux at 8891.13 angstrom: 5.1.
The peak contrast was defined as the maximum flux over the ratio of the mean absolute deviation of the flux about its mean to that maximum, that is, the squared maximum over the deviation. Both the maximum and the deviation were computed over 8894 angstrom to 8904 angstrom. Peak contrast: 2865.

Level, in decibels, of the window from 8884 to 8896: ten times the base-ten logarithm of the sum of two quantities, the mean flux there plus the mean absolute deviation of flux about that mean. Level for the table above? 15.0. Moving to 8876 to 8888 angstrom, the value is 15.0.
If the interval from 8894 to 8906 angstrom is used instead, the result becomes 14.8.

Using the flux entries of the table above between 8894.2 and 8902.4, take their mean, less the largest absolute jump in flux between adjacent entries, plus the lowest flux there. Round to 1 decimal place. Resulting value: 59.6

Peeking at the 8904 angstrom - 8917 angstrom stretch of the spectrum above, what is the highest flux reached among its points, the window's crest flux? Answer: 29.51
